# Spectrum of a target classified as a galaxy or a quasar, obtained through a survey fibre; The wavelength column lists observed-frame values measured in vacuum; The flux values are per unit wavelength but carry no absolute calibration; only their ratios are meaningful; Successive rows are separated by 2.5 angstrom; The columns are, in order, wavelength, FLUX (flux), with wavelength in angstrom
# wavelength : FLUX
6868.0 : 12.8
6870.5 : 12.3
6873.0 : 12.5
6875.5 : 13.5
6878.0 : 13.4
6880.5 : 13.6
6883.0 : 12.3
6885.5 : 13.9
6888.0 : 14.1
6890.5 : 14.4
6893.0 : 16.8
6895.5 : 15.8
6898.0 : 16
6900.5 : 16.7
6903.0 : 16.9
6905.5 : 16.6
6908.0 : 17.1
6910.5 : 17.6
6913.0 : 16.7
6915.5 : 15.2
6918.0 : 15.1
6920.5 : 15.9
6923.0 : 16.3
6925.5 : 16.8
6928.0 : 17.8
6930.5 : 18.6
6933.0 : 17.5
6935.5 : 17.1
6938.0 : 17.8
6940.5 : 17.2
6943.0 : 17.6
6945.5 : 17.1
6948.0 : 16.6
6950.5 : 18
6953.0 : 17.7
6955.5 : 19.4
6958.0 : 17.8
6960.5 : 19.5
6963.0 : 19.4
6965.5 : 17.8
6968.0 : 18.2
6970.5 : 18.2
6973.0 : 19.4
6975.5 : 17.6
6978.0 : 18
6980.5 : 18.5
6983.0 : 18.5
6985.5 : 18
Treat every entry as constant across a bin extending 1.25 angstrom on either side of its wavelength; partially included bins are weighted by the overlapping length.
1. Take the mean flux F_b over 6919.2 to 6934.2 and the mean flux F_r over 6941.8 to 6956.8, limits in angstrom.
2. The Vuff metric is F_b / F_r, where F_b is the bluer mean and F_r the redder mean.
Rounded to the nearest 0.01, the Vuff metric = 0.97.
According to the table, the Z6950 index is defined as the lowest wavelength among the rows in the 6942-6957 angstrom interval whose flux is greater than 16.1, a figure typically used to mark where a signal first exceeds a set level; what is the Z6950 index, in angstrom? 6943.0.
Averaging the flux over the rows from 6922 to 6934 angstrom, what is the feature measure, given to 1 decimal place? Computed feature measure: 17.4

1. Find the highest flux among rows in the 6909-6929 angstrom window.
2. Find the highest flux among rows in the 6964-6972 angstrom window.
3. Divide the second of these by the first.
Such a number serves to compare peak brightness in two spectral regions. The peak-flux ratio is 1.02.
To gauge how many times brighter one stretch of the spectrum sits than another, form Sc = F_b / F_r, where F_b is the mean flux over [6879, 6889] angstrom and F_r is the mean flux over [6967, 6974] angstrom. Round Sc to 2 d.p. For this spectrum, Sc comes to 0.72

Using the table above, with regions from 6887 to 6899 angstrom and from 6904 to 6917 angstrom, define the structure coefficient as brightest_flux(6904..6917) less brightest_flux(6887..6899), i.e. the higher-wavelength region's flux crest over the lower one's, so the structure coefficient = 0.8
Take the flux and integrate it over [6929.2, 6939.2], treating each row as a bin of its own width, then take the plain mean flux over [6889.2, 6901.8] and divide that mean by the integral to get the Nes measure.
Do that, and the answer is 0.090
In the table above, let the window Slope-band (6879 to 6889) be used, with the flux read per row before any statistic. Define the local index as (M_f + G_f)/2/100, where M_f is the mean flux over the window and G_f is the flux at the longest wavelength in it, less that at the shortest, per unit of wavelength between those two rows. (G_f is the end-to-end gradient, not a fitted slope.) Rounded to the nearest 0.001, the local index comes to 0.068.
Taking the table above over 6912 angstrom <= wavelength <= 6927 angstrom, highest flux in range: 16.8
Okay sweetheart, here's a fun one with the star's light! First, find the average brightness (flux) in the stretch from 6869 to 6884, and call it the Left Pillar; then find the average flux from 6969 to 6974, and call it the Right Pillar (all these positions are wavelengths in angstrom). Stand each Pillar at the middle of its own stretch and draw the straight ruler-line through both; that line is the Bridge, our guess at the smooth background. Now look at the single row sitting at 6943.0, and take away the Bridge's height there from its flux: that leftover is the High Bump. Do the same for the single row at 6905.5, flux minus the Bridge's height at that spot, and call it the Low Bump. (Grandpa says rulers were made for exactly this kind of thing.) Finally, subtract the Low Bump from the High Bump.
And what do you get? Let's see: -1.3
